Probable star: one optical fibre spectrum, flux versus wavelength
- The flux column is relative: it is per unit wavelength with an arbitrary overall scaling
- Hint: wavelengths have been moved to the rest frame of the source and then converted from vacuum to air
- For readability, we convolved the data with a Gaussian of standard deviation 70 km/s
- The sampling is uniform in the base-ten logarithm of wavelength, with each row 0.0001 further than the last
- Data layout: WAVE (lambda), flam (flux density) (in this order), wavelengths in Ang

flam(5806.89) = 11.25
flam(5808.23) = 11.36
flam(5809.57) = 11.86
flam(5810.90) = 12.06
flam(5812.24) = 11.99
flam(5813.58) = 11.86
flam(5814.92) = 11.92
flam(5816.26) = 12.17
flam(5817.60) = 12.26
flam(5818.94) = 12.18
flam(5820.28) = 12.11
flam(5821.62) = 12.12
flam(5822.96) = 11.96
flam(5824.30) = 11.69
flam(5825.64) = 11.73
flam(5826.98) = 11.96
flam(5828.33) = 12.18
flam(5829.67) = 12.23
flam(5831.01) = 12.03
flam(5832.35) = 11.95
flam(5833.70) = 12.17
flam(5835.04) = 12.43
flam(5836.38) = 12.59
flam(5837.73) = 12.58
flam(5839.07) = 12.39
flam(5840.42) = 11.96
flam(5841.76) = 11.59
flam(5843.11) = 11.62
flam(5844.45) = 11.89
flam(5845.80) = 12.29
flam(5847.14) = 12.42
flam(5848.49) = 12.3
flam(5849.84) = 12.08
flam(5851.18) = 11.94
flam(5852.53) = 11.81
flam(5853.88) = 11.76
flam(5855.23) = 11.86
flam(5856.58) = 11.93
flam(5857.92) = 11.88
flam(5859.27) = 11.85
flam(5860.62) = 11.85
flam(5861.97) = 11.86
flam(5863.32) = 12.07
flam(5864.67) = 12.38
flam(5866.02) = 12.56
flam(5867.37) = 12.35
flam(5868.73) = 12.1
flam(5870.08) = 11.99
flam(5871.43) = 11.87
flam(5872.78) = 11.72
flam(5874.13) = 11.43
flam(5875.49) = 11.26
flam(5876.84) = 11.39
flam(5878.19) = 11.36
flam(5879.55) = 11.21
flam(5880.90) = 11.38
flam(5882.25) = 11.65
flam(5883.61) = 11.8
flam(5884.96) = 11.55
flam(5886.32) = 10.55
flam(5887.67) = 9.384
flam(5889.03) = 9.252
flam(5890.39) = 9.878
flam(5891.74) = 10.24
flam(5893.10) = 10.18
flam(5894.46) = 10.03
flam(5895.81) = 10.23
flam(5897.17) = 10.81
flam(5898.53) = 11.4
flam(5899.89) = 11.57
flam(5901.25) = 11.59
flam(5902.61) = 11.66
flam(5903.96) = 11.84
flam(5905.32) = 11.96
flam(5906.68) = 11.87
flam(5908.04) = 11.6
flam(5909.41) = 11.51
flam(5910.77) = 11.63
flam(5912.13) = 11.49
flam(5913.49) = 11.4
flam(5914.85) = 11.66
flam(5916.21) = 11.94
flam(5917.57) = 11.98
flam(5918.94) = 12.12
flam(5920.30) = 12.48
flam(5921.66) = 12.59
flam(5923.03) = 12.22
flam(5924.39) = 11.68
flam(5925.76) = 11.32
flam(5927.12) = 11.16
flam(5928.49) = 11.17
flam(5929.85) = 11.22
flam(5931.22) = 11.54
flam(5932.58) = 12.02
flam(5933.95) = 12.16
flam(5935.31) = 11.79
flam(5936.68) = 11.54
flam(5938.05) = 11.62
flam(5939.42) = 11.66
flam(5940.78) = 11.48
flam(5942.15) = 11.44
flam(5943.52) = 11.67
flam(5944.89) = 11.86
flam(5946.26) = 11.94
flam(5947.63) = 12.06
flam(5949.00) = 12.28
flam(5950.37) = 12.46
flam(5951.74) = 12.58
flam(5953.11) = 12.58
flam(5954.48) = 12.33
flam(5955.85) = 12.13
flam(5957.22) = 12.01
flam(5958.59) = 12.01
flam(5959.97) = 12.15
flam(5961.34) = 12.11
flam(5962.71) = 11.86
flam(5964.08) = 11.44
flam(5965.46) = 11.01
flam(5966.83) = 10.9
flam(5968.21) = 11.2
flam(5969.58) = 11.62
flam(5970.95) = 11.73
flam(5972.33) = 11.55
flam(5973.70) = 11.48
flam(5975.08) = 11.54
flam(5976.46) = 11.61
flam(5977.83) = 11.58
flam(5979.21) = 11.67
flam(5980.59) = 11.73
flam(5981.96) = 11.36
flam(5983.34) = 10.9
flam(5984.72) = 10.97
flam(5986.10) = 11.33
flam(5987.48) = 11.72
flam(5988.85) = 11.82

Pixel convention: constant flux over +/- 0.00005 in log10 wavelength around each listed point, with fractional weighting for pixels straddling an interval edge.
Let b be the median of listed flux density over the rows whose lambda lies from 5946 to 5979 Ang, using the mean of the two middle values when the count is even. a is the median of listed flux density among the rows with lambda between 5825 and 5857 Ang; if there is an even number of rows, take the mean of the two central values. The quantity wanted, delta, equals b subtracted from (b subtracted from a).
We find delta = -11.8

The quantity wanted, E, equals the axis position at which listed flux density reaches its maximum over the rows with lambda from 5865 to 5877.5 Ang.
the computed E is 5866.02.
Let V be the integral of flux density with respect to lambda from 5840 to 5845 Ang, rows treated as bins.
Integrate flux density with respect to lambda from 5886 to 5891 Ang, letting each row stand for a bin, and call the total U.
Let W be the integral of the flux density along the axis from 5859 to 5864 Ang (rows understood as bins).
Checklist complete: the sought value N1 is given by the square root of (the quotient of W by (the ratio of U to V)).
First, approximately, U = 49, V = 59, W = 60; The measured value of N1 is 8.5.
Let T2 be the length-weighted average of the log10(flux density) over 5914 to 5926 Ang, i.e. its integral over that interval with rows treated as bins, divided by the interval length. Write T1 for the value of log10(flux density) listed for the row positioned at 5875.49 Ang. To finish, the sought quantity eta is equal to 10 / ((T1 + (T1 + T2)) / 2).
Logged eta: 6.28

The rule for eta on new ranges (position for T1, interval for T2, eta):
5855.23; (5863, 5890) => 6.24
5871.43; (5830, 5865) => 6.19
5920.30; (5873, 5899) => 6.20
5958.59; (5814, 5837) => 6.17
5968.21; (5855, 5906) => 6.34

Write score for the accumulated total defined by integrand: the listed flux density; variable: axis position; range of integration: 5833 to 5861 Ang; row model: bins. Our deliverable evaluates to 338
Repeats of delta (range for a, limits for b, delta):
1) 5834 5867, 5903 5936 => -11.5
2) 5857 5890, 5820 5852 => -12.4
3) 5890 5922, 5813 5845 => -12.5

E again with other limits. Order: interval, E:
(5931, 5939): 5933.95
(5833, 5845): 5836.38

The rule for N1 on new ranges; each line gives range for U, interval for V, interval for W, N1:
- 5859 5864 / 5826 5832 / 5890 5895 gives 7.8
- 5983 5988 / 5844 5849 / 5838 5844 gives 8.8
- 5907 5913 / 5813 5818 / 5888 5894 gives 7.2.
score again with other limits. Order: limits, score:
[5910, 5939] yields 341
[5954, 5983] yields 338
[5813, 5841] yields 339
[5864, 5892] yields 317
